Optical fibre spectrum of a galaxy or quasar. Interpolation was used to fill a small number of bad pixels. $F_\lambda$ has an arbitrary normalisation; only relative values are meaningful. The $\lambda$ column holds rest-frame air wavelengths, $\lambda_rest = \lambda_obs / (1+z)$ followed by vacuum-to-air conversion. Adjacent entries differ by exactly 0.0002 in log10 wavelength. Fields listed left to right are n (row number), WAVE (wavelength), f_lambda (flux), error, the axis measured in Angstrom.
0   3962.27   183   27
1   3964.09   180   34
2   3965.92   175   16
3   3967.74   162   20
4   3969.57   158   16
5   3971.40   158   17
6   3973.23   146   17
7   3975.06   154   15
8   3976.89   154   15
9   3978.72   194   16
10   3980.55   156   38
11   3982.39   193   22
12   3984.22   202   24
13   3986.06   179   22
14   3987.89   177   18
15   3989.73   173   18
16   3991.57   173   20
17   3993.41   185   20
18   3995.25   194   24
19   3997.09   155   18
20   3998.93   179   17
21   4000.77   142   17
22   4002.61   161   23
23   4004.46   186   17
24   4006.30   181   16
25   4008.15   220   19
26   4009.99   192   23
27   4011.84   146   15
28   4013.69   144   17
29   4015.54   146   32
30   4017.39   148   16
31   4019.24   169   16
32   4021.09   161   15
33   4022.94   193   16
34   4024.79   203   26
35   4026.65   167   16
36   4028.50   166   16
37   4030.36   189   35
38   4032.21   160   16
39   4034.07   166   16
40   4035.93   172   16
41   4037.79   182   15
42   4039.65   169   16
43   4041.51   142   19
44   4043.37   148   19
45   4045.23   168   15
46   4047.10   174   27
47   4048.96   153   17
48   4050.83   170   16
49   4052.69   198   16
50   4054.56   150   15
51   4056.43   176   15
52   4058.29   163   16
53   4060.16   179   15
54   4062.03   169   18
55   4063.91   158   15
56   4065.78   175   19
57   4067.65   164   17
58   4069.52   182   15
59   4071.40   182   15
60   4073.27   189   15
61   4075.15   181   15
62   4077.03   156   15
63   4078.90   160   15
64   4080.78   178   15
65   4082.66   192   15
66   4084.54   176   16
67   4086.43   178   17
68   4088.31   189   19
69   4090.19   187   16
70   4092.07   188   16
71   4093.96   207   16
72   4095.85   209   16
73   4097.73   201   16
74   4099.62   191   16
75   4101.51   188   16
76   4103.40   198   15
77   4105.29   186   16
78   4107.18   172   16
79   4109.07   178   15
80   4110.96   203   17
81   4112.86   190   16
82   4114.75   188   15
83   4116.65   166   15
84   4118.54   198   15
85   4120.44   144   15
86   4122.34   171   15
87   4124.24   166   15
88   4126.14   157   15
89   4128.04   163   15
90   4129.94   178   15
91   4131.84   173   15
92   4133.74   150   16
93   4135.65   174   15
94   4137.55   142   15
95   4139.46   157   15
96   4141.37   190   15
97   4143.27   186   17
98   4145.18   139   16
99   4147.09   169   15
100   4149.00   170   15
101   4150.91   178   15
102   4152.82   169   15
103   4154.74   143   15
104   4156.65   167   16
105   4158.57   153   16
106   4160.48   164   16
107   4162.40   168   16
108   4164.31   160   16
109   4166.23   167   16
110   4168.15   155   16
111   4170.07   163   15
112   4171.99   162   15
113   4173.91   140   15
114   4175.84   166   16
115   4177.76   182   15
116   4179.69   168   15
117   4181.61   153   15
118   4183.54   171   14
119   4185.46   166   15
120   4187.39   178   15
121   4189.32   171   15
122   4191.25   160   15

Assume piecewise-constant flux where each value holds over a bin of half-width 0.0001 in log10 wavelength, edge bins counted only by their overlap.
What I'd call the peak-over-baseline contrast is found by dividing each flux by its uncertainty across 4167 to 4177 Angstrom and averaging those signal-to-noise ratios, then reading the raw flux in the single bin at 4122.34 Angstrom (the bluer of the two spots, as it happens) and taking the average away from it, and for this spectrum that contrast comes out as 161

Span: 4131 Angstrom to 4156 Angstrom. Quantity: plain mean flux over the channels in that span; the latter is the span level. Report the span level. 165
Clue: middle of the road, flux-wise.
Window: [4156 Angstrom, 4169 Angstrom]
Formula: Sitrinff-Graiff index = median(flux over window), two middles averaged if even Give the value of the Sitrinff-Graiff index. 164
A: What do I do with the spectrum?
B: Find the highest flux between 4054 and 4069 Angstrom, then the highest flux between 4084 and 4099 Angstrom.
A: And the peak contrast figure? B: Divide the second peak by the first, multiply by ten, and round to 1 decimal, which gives 11.7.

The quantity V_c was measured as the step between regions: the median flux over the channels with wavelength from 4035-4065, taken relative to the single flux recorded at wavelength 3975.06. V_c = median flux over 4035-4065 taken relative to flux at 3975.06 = 15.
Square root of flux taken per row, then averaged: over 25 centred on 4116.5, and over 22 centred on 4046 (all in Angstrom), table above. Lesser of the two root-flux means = 12.9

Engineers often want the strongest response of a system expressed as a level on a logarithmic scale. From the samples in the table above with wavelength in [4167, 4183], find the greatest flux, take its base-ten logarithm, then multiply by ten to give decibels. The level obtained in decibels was 22.6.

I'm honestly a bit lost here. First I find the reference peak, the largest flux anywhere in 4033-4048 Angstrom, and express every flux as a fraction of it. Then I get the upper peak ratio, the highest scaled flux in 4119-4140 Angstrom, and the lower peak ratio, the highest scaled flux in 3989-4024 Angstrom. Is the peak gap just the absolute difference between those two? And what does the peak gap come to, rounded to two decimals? 0.23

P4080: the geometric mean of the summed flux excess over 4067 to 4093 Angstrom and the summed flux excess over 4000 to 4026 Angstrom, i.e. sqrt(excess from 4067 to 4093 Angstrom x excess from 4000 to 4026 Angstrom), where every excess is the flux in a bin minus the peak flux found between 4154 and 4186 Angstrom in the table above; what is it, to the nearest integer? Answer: 85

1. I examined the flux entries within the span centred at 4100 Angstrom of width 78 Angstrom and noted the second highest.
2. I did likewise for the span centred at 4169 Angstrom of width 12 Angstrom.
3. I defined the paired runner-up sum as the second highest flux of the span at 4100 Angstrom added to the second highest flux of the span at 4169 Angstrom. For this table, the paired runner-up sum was 370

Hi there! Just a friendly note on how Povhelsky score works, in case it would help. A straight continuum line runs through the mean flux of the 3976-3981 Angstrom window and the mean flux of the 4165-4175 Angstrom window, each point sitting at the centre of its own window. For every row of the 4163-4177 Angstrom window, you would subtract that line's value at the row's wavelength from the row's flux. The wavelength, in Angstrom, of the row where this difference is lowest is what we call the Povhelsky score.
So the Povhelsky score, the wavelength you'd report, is 4173.91 Angstrom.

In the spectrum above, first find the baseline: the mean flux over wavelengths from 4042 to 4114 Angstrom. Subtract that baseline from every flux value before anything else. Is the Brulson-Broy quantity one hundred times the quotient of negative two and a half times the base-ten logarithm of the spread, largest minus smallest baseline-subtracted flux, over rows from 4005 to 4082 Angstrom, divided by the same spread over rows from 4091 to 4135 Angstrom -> -7.3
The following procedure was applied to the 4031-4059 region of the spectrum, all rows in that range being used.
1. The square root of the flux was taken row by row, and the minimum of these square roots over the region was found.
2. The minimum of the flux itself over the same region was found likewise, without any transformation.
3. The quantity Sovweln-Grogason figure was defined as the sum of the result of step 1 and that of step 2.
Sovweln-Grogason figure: 154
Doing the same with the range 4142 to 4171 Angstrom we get 151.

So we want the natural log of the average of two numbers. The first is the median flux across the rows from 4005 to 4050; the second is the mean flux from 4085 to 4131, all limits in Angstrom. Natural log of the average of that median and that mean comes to 5.17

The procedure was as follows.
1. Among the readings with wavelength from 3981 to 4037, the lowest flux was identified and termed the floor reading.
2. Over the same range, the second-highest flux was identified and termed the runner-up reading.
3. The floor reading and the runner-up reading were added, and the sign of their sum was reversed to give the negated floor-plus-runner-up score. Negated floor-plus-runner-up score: -345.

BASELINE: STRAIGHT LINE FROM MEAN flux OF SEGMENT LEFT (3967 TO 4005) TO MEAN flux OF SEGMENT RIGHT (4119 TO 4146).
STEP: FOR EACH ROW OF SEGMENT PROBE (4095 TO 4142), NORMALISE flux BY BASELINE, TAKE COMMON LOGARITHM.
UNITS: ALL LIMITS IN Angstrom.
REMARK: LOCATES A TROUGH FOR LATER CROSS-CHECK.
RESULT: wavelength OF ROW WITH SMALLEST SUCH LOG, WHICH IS 4137.55 Angstrom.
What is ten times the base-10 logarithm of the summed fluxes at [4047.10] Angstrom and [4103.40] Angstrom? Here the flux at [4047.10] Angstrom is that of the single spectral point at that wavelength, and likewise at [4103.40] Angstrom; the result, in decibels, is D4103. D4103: 25.71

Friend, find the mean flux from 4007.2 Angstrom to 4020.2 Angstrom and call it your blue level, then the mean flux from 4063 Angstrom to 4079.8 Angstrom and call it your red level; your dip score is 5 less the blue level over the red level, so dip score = 4.03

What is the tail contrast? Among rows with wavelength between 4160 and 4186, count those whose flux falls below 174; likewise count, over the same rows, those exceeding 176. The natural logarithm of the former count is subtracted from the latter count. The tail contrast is -1.6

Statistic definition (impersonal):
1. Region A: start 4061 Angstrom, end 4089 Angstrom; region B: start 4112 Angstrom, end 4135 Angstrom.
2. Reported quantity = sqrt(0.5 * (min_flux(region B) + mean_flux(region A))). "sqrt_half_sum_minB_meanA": 12.63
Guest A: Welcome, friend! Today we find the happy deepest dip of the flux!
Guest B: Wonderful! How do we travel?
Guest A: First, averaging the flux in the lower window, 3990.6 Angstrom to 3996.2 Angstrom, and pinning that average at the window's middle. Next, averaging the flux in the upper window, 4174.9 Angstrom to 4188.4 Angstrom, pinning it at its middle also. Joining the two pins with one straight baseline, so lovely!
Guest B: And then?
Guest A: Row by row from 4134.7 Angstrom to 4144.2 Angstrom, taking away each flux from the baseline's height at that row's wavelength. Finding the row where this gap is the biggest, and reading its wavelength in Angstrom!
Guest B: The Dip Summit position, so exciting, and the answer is 4137.55 Angstrom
